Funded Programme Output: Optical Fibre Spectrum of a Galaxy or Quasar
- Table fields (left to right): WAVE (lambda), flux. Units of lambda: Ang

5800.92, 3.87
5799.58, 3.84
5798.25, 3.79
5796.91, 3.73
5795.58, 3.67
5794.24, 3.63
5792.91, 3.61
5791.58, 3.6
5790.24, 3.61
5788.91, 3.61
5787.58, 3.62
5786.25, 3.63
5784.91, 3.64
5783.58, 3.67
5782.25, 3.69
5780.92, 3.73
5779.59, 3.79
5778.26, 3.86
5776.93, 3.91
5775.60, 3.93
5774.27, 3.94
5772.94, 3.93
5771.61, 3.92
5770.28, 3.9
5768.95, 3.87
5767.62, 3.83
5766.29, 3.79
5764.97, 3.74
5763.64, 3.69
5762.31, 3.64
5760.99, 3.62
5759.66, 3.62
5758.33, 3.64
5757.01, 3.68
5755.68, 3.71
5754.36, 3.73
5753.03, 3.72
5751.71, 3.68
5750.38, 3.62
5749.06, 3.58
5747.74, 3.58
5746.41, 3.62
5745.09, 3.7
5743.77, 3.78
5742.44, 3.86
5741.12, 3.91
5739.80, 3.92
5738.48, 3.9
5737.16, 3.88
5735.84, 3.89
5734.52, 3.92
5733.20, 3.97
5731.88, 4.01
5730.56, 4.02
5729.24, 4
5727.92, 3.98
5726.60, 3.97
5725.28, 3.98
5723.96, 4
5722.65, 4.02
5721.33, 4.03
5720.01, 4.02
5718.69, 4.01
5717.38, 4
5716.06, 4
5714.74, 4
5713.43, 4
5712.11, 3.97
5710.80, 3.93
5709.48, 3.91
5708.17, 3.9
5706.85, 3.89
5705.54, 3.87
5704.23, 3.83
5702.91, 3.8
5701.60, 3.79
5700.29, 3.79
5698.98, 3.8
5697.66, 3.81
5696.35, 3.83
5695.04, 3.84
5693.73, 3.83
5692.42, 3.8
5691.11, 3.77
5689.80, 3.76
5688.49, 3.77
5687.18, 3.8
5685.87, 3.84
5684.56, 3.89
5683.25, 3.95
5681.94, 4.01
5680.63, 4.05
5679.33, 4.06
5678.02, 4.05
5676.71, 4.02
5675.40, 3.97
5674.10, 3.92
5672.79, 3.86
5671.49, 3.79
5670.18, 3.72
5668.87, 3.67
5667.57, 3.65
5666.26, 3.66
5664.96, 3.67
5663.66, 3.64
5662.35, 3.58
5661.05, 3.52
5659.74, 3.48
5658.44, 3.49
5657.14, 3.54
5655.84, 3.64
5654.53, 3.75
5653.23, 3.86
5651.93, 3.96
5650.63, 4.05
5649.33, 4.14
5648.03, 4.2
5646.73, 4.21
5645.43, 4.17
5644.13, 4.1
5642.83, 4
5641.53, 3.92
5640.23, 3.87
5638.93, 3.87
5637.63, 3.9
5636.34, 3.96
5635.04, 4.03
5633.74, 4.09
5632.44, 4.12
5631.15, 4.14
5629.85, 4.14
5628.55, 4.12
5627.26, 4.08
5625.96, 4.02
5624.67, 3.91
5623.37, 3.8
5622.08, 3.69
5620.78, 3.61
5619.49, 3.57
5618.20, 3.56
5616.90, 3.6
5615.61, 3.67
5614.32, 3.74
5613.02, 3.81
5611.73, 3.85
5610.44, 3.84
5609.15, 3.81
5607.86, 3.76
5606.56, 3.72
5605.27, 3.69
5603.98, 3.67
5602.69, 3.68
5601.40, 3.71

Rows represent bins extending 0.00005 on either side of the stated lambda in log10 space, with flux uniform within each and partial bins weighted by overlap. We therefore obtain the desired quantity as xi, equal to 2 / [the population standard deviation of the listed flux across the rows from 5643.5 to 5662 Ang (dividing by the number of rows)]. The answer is 7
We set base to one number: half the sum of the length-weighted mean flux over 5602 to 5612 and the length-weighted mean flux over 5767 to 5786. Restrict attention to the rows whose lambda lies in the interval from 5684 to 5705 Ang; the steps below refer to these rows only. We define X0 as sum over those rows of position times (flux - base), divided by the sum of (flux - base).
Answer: 5693.1 Ang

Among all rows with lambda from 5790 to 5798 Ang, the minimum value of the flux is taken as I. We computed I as 3.6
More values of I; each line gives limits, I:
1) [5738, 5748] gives 3.58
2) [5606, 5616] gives 3.67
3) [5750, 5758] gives 3.62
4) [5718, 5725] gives 4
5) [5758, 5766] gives 3.62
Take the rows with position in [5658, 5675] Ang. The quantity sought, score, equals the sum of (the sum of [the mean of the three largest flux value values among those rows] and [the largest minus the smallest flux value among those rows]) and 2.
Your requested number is 6.3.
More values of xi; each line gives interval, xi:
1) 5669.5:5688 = 19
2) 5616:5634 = 9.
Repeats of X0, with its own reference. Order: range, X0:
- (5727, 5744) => 5733.8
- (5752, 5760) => 5757.2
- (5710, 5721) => 5715.7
